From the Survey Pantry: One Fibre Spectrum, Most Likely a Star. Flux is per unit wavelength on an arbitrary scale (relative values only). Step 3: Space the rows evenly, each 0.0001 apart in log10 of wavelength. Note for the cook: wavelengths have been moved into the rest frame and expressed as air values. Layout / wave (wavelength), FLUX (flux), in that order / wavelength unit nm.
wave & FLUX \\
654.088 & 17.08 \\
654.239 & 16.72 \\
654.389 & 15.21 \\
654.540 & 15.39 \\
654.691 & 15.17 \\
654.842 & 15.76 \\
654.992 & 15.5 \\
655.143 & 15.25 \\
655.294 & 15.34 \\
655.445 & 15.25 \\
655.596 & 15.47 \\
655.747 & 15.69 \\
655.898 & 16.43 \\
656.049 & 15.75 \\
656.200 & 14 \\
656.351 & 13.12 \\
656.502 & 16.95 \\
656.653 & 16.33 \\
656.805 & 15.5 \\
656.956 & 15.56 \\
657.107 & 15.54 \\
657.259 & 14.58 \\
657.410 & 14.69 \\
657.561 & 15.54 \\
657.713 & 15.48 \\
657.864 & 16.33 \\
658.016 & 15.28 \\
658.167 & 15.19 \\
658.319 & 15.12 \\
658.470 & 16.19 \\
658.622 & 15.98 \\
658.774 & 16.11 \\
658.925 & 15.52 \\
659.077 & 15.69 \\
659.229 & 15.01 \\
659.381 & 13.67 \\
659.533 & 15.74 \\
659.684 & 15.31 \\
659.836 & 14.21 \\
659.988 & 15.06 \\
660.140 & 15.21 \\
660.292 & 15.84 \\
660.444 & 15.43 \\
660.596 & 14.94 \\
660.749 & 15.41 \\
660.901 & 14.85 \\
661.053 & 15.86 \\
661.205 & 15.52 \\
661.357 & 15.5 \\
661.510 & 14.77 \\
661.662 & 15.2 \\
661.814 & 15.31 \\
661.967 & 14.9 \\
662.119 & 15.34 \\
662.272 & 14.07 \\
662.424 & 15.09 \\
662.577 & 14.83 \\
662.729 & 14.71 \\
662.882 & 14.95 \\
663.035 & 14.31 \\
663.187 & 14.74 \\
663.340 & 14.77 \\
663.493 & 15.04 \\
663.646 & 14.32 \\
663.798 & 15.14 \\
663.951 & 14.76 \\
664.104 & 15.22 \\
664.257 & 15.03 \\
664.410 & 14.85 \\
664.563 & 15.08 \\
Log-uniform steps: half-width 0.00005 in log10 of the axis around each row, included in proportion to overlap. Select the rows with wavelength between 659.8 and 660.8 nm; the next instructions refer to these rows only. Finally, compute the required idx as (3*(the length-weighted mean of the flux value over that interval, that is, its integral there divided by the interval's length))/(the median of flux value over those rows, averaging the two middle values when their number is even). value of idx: 2.994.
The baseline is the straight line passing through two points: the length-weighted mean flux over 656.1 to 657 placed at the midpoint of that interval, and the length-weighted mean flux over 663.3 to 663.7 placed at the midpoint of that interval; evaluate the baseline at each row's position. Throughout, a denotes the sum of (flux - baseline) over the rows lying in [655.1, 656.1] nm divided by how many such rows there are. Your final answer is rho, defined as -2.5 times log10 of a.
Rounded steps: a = 0.28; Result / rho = 1.4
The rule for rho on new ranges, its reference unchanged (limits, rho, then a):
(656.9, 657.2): 1.2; 0.34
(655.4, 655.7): 3.7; 0.03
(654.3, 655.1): 4.5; 0.02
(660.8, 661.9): 1.0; 0.41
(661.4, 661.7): 2.2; 0.13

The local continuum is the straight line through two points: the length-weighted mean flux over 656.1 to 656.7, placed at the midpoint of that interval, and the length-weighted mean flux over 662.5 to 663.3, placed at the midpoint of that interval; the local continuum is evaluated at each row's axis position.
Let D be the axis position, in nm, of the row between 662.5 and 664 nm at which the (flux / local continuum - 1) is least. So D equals 663.035 nm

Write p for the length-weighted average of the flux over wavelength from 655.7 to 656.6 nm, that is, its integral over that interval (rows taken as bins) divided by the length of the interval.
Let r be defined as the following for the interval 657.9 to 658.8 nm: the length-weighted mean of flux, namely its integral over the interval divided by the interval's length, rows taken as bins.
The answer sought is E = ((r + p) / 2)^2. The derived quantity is 240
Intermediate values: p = 15.3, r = 15.6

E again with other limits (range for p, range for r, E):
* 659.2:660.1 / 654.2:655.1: 231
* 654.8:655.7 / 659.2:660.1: 229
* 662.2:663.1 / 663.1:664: 217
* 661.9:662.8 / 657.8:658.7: 233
